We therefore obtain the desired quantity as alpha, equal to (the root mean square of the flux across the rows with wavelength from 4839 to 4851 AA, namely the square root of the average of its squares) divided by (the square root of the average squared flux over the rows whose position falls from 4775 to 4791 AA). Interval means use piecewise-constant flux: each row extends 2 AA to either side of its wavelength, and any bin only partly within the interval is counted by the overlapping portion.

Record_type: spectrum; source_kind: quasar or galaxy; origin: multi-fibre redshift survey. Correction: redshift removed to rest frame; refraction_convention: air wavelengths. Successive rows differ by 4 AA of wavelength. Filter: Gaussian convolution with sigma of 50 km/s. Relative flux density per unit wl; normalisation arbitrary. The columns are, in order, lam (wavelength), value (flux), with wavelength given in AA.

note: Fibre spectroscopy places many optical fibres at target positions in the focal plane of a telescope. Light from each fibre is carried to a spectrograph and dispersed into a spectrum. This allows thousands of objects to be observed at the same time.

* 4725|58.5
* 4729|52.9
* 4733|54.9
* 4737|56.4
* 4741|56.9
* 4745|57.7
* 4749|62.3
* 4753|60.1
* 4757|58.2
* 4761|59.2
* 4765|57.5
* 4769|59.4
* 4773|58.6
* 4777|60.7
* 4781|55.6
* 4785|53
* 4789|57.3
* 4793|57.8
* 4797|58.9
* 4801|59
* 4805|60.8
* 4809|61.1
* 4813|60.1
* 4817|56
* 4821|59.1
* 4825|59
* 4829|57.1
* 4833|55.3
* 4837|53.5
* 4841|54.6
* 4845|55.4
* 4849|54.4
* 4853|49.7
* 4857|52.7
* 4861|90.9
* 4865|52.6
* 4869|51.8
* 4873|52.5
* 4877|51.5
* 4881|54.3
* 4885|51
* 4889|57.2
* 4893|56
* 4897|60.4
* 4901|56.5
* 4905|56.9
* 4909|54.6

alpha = 0.97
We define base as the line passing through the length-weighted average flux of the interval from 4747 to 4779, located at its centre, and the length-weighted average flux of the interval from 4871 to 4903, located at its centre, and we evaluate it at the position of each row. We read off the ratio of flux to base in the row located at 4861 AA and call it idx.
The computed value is 1.63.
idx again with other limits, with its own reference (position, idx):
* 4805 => 1.05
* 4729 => 0.87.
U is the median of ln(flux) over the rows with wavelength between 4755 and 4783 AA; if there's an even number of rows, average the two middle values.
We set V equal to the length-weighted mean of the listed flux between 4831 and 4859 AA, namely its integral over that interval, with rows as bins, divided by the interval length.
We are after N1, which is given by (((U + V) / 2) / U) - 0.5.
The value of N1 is 6.59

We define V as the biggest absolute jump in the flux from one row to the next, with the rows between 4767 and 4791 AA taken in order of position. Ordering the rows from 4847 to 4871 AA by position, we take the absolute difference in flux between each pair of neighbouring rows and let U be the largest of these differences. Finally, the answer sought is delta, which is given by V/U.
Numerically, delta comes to 0.1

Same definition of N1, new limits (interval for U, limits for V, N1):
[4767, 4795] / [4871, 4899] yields 6.74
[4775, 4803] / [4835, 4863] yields 7.24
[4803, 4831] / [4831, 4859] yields 6.58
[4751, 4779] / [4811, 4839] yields 7.00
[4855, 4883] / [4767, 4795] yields 7.25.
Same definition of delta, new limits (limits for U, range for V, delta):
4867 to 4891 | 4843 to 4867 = 6.2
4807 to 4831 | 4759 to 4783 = 1.2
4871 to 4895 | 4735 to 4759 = 0.7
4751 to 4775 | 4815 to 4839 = 1.6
